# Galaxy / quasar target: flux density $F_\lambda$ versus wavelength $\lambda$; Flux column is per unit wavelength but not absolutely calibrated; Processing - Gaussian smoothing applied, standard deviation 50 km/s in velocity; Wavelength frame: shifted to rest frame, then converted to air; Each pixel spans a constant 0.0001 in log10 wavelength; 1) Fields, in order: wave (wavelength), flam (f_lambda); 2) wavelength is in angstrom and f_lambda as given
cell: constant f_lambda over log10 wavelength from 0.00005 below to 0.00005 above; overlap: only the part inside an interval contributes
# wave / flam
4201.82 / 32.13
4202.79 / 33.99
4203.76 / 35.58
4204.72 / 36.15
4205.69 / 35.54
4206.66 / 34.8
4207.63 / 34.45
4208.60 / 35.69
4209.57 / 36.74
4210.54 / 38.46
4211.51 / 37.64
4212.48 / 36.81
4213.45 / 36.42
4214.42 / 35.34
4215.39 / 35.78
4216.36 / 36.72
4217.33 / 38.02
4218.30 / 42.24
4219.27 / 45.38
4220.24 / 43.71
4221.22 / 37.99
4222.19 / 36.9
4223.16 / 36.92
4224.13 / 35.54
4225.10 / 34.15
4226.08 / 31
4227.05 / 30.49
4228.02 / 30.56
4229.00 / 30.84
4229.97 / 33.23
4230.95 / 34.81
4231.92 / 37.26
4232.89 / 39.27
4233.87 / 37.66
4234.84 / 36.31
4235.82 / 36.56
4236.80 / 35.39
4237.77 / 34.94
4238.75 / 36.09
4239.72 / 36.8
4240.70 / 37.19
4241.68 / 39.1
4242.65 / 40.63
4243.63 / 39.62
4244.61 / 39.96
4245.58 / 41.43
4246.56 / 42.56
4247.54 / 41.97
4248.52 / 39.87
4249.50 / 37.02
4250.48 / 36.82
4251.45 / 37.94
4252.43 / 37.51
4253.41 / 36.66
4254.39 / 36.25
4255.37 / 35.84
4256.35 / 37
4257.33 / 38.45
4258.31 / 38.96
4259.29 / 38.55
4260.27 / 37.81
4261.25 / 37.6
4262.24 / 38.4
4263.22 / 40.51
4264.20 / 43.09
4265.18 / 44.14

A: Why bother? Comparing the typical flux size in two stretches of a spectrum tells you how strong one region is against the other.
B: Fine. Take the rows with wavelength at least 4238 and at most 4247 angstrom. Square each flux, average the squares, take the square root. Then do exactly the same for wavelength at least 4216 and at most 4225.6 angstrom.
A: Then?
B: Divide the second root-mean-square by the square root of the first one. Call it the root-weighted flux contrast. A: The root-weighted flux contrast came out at 6.21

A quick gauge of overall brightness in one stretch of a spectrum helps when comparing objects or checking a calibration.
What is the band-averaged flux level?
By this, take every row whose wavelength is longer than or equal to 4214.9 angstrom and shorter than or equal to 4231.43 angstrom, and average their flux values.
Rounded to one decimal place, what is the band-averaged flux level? 36.1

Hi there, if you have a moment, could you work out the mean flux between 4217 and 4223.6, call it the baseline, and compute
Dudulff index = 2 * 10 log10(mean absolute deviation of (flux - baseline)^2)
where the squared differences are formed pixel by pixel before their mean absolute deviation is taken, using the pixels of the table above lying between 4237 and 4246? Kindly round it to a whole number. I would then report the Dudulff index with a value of 18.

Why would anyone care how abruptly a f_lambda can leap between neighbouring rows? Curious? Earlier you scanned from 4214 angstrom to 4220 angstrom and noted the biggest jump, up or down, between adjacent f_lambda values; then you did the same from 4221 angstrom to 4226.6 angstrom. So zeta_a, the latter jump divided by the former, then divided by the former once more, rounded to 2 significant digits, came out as 0.18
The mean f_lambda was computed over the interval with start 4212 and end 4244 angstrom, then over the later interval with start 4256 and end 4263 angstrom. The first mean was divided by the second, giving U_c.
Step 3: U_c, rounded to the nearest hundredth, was 0.96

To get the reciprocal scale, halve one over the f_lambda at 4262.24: 0.0130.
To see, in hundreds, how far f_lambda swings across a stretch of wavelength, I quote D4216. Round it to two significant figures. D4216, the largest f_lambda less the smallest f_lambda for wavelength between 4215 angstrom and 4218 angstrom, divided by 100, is 0.022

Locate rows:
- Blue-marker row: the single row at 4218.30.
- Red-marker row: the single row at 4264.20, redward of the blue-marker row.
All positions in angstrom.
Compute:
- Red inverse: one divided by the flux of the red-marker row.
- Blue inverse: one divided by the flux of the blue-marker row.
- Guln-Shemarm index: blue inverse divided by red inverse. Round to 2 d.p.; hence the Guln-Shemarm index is 1.02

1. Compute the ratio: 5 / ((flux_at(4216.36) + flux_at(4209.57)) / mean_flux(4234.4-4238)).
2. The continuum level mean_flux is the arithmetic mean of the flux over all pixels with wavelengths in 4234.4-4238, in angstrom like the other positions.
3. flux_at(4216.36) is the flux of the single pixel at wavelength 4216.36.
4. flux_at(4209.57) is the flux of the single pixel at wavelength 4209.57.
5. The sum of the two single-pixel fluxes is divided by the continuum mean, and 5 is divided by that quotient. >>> 2.44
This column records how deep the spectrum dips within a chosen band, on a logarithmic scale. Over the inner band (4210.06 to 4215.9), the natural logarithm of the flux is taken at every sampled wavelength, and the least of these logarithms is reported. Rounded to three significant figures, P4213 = 3.57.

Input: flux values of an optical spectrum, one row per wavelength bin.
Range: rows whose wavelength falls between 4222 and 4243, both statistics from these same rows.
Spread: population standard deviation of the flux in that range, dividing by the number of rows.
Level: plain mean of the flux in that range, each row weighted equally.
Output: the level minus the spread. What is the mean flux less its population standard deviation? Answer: 32.7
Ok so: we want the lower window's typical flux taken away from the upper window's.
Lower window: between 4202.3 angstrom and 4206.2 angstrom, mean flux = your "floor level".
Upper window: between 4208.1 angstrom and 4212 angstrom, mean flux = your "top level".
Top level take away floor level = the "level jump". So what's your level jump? 1.8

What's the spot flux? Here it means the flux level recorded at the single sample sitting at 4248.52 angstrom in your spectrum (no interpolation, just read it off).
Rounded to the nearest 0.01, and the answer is 39.87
